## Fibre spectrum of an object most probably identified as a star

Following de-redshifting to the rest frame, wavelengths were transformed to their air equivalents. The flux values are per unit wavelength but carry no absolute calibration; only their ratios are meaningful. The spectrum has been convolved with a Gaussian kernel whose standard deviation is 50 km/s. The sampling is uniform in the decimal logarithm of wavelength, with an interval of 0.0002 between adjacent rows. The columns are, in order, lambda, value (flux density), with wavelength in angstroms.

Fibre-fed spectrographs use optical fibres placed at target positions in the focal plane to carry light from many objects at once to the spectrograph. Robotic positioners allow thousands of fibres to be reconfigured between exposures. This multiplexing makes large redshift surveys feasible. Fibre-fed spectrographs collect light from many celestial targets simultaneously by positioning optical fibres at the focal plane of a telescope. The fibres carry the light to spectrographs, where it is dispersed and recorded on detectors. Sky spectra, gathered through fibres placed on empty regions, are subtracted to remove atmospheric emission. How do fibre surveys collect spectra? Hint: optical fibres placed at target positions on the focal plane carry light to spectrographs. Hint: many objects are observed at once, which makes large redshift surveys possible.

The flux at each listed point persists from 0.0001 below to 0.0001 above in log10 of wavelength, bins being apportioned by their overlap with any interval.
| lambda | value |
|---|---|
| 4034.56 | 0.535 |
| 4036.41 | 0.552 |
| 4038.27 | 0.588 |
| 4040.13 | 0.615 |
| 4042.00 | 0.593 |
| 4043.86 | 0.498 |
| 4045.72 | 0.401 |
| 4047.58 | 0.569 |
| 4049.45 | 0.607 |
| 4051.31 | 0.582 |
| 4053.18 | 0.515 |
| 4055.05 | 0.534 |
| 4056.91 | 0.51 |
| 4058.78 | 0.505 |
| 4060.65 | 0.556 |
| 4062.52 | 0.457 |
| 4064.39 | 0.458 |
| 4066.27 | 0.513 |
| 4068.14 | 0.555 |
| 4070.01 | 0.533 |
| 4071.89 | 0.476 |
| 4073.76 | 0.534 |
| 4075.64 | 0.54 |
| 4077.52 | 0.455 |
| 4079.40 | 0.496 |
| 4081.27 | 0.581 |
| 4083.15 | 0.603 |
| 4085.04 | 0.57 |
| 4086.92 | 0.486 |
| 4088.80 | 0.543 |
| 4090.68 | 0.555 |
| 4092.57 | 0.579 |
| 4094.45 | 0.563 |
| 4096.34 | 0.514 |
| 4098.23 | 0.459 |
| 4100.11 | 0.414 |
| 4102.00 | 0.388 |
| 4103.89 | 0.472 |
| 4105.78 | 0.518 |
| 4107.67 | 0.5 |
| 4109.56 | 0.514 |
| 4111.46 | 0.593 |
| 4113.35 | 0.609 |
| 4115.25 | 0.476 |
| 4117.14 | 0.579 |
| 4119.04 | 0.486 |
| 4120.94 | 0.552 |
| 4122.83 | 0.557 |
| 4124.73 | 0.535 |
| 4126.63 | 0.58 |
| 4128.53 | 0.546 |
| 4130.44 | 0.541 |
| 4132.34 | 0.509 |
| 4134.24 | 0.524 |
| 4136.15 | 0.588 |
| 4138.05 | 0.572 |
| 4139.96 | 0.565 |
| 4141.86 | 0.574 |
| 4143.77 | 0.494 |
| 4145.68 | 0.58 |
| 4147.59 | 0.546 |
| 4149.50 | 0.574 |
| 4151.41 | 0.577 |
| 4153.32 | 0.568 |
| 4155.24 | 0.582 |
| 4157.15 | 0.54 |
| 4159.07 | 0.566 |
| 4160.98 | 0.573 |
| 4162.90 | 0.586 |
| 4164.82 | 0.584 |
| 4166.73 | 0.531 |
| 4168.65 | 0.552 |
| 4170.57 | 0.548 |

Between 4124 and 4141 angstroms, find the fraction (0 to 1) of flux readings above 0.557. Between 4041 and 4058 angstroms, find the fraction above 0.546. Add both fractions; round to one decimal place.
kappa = 0.9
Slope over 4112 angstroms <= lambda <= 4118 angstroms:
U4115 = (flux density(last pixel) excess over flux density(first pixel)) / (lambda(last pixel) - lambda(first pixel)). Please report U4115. -0.008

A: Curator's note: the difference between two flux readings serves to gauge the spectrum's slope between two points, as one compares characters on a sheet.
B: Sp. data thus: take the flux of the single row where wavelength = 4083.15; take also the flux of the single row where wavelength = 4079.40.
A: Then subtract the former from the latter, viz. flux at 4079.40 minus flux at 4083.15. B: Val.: -0.11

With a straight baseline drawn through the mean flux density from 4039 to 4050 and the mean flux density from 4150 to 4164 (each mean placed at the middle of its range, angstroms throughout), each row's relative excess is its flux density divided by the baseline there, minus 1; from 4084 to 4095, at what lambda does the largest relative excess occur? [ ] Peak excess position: 4092.57 angstroms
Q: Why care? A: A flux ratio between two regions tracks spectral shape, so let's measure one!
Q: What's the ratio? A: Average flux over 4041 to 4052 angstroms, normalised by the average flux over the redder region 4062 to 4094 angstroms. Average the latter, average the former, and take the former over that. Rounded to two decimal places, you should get 1.03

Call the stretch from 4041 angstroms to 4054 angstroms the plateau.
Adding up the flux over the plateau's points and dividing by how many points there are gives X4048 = 0.538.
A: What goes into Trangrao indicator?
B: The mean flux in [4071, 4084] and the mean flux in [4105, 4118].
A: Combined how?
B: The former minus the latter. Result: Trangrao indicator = -0.015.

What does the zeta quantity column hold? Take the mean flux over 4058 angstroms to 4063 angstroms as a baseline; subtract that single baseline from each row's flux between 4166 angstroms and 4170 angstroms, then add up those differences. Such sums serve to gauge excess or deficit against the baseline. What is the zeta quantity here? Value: 0.1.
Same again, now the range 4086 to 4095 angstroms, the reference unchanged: 0.2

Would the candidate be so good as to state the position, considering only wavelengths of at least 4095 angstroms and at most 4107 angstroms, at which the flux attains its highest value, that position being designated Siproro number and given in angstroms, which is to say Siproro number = 4105.78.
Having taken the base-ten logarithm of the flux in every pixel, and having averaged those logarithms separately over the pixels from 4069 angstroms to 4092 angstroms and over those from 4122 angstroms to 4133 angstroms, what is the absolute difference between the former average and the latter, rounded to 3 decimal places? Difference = 0.012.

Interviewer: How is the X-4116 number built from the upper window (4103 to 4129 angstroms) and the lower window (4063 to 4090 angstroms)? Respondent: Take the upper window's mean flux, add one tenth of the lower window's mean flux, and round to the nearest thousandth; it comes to 0.589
